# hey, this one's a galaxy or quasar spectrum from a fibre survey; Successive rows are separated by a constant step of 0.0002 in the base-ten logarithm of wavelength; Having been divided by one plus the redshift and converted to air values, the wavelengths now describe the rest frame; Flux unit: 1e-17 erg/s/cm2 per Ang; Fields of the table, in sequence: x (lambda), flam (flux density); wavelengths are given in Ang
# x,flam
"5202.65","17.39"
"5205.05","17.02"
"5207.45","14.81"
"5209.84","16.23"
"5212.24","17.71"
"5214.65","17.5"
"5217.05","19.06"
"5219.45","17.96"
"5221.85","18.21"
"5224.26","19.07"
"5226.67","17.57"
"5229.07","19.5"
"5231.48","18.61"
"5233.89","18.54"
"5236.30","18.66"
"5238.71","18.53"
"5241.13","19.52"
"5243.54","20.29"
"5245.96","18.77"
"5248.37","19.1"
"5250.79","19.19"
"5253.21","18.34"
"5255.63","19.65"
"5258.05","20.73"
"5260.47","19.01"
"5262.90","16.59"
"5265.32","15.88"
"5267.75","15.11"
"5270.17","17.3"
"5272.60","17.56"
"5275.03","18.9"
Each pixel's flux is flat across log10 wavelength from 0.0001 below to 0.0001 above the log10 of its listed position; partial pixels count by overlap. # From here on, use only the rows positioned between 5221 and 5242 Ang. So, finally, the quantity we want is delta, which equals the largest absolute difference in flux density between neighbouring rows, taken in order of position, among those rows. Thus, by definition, 1.93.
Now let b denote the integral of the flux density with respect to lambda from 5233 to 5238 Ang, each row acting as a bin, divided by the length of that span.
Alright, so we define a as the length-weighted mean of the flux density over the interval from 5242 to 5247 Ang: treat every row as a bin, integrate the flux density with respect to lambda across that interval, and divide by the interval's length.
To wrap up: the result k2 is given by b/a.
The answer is 0.95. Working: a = 19.6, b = 18.6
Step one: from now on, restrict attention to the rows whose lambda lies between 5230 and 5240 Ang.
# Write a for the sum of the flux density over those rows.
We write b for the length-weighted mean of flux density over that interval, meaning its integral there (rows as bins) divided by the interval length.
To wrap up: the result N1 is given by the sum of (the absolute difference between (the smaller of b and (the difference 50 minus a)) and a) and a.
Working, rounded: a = 74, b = 18.6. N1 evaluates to 173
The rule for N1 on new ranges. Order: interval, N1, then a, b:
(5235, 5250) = 295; 115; 19.1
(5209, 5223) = 270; 107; 17.8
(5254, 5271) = 323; 124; 17.8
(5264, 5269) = 46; 31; 15.6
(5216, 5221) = 61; 37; 18.5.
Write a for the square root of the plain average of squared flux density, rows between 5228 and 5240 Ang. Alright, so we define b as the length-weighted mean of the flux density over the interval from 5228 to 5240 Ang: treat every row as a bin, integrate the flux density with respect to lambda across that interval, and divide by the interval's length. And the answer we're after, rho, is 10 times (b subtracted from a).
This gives 0.16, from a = 18.8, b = 18.8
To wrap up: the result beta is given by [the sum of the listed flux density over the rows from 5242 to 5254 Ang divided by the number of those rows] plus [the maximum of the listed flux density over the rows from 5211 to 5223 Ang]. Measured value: 38.2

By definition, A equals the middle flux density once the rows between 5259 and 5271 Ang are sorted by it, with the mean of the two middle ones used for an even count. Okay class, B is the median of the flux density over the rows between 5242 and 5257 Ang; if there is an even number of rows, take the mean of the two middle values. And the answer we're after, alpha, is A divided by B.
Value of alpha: 0.87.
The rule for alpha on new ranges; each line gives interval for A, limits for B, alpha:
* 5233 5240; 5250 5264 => 0.97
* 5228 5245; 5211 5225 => 1.03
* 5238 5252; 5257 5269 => 1.15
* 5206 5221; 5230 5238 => 0.95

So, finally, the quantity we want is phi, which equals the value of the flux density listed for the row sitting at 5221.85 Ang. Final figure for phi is 18.21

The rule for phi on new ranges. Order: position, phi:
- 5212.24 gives 17.71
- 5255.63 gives 19.65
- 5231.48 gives 18.61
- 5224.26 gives 19.07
